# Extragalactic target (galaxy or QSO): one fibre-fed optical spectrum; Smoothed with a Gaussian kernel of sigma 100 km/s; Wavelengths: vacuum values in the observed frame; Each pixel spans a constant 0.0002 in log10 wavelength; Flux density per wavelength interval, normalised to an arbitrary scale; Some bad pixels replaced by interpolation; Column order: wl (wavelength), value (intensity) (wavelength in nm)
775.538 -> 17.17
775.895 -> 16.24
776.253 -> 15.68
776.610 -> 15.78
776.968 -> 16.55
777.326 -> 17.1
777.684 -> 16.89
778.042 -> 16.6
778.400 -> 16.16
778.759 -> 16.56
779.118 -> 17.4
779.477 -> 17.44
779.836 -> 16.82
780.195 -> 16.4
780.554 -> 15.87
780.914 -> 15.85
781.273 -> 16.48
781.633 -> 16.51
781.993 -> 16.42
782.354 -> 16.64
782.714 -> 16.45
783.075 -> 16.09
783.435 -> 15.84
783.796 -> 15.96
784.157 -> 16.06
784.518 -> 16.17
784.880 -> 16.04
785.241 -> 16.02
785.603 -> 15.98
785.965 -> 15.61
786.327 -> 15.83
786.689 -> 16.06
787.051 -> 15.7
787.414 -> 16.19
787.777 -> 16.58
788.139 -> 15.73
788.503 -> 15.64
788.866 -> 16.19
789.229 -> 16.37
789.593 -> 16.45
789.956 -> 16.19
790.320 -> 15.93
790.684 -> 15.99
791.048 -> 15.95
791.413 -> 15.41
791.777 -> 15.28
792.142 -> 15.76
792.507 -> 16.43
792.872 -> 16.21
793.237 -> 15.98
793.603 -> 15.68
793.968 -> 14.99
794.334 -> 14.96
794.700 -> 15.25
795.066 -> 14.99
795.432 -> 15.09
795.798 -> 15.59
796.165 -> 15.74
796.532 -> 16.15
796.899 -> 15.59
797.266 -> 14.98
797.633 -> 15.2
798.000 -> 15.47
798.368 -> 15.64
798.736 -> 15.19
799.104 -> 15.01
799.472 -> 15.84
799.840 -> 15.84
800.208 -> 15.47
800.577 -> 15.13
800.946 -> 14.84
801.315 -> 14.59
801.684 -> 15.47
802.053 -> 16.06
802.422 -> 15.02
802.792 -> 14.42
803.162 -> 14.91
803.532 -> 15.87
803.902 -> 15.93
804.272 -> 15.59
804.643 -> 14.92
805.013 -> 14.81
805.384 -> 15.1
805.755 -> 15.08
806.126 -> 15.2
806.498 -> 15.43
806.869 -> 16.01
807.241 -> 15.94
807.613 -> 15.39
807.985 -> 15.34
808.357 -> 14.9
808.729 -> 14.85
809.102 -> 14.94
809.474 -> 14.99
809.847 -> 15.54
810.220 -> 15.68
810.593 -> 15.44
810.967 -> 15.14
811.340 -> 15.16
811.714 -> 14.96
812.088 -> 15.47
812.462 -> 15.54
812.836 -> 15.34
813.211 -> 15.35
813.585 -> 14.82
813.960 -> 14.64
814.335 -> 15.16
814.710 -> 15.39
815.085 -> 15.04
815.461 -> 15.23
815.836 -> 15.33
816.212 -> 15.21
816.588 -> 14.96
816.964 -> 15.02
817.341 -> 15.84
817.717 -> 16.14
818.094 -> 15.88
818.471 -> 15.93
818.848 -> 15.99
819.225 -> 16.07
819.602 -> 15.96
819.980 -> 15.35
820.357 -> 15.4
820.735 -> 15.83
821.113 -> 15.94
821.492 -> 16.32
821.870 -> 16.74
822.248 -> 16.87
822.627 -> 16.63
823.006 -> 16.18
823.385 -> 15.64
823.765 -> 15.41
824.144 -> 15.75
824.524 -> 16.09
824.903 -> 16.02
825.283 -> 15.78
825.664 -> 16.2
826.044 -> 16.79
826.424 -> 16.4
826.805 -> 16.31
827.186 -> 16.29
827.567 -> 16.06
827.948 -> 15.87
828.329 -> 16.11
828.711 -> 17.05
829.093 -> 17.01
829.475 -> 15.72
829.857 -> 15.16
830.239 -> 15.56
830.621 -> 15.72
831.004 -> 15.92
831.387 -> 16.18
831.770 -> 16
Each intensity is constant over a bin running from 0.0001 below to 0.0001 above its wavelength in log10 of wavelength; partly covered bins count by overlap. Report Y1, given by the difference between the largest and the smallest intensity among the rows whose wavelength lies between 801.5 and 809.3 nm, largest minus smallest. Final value 1.64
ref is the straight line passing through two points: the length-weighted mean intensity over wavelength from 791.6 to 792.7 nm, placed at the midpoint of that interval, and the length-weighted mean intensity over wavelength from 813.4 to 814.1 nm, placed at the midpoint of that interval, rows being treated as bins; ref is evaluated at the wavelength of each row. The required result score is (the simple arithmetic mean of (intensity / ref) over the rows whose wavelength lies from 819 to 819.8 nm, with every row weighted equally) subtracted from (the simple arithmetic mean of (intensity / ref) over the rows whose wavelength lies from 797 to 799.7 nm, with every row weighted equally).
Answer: -0.12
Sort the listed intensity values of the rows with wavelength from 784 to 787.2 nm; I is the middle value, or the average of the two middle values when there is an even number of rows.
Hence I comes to 16.0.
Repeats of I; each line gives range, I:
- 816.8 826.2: 16.0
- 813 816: 15.2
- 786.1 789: 15.9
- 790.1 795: 15.8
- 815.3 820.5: 15.6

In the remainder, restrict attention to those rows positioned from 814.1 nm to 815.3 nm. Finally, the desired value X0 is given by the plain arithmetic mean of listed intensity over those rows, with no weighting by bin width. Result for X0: 15.2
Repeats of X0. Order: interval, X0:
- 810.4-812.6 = 15.3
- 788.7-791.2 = 16.2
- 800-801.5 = 15.0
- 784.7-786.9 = 15.9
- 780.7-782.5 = 16.4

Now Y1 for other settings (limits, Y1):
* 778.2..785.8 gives 1.60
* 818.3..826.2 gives 1.52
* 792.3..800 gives 1.47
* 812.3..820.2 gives 1.50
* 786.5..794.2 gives 1.59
